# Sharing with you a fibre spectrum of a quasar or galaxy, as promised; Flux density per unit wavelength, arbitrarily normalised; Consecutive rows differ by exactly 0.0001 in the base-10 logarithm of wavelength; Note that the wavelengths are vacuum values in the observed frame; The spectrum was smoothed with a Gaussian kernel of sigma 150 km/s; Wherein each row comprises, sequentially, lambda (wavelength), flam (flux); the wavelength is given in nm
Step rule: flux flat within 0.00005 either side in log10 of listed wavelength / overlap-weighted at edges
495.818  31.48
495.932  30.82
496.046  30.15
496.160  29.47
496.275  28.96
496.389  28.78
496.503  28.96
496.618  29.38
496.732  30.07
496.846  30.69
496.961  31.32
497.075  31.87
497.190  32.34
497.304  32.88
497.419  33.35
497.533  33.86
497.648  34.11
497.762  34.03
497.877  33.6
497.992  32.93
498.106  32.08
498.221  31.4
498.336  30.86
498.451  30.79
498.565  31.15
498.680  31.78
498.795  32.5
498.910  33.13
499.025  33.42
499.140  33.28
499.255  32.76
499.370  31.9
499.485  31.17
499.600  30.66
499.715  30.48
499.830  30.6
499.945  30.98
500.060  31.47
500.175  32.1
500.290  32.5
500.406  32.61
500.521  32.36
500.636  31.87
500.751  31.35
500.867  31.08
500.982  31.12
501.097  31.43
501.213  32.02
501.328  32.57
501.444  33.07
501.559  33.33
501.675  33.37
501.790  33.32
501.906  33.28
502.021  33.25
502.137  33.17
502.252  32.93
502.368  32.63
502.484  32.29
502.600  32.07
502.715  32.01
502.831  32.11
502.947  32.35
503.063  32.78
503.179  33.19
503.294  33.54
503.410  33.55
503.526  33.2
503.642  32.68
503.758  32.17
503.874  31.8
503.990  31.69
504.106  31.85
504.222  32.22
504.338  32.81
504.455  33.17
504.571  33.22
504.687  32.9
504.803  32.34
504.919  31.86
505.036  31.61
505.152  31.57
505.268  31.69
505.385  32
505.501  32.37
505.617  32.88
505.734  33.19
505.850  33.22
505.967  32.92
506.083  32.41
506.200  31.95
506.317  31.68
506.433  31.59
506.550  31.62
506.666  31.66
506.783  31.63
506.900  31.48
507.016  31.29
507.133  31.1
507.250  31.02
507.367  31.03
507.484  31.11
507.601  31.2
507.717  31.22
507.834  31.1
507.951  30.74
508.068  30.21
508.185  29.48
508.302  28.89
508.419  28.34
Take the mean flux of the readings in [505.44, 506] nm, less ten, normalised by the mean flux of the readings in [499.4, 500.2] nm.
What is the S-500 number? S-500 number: 0.738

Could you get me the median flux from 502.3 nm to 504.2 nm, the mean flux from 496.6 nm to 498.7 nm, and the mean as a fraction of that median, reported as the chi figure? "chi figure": 0.99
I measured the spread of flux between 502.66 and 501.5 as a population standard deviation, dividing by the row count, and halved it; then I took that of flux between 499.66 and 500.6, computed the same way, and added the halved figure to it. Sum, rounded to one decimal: 1.0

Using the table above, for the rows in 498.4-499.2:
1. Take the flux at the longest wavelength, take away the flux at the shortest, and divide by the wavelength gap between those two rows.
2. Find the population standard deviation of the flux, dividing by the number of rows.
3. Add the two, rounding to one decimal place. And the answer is 4.6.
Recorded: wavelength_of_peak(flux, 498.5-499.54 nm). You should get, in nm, 499.025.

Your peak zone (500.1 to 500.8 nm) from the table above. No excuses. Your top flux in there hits 32.61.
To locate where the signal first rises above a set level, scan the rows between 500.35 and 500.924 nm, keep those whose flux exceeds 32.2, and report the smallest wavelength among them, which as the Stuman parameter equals 500.406 nm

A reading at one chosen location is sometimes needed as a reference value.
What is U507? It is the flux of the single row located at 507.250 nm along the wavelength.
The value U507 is 31.02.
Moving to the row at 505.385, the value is 32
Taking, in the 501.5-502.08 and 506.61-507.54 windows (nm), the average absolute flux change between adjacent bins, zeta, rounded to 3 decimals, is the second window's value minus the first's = 0.064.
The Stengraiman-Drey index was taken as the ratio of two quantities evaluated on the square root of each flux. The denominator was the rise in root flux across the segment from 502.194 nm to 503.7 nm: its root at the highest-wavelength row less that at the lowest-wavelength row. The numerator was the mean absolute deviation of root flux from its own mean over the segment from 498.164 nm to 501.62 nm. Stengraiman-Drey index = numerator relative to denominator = -3.1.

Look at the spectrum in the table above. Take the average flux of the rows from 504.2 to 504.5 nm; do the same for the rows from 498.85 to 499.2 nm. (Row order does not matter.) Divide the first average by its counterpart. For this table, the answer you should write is 0.98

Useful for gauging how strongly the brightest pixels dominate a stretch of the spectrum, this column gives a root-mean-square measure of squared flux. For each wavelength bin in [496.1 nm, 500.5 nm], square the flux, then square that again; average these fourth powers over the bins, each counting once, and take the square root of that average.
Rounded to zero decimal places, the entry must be 1011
